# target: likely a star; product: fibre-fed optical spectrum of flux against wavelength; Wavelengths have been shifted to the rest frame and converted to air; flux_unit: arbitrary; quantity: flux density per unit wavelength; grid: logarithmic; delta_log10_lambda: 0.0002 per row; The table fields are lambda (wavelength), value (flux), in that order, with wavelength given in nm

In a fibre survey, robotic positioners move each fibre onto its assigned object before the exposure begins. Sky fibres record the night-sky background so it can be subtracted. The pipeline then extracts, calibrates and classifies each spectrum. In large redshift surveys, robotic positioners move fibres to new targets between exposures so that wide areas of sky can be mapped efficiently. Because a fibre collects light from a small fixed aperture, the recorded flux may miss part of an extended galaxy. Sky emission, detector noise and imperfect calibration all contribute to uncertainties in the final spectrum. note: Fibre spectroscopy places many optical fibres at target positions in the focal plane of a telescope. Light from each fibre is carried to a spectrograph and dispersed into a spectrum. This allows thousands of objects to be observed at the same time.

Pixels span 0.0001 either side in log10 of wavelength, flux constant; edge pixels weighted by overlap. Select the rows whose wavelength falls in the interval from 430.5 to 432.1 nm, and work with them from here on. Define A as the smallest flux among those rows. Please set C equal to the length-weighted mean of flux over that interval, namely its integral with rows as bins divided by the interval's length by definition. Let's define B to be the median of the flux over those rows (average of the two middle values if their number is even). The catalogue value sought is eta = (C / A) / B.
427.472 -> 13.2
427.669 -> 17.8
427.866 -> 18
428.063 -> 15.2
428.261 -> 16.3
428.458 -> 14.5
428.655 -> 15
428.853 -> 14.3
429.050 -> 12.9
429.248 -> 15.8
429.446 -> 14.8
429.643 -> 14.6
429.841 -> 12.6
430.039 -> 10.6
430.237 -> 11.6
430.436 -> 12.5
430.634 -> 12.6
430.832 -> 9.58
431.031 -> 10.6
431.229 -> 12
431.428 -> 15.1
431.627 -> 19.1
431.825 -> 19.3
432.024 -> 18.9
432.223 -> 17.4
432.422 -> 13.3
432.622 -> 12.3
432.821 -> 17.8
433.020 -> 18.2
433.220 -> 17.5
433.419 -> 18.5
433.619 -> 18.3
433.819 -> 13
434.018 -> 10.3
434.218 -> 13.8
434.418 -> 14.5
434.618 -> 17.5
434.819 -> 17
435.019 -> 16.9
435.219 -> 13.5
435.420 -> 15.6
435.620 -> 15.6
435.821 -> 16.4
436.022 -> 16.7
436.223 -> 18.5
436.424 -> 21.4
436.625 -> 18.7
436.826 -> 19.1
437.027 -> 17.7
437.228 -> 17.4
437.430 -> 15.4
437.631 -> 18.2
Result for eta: 0.110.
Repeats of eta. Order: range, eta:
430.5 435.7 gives 0.102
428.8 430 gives 0.077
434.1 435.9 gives 0.074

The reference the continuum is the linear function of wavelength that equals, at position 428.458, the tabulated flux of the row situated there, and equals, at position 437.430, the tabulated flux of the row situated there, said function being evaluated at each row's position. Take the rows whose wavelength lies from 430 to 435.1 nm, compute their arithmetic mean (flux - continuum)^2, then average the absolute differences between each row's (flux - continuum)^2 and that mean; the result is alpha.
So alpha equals 5.9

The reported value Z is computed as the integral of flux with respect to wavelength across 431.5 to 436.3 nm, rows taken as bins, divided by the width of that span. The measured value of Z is 16.2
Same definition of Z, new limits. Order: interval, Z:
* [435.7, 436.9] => 18.4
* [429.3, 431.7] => 13.0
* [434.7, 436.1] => 16.0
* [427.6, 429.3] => 15.5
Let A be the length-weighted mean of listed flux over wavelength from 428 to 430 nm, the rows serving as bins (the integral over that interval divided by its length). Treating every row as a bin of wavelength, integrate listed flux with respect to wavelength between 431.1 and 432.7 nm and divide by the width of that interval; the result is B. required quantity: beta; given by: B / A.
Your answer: 1.10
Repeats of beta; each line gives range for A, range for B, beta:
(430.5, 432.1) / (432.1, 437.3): 1.13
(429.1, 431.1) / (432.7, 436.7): 1.31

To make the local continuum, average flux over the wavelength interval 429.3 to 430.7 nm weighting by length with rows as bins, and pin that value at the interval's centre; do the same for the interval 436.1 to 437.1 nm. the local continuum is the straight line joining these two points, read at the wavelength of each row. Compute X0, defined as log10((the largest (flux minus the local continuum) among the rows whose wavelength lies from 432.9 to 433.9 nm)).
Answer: 0.40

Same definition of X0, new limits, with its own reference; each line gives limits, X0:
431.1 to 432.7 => 0.67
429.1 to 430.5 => 0.56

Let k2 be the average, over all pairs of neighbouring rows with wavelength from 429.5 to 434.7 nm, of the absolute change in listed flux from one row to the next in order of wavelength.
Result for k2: 1.9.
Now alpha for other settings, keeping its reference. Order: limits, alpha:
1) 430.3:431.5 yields 7.9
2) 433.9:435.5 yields 4.6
